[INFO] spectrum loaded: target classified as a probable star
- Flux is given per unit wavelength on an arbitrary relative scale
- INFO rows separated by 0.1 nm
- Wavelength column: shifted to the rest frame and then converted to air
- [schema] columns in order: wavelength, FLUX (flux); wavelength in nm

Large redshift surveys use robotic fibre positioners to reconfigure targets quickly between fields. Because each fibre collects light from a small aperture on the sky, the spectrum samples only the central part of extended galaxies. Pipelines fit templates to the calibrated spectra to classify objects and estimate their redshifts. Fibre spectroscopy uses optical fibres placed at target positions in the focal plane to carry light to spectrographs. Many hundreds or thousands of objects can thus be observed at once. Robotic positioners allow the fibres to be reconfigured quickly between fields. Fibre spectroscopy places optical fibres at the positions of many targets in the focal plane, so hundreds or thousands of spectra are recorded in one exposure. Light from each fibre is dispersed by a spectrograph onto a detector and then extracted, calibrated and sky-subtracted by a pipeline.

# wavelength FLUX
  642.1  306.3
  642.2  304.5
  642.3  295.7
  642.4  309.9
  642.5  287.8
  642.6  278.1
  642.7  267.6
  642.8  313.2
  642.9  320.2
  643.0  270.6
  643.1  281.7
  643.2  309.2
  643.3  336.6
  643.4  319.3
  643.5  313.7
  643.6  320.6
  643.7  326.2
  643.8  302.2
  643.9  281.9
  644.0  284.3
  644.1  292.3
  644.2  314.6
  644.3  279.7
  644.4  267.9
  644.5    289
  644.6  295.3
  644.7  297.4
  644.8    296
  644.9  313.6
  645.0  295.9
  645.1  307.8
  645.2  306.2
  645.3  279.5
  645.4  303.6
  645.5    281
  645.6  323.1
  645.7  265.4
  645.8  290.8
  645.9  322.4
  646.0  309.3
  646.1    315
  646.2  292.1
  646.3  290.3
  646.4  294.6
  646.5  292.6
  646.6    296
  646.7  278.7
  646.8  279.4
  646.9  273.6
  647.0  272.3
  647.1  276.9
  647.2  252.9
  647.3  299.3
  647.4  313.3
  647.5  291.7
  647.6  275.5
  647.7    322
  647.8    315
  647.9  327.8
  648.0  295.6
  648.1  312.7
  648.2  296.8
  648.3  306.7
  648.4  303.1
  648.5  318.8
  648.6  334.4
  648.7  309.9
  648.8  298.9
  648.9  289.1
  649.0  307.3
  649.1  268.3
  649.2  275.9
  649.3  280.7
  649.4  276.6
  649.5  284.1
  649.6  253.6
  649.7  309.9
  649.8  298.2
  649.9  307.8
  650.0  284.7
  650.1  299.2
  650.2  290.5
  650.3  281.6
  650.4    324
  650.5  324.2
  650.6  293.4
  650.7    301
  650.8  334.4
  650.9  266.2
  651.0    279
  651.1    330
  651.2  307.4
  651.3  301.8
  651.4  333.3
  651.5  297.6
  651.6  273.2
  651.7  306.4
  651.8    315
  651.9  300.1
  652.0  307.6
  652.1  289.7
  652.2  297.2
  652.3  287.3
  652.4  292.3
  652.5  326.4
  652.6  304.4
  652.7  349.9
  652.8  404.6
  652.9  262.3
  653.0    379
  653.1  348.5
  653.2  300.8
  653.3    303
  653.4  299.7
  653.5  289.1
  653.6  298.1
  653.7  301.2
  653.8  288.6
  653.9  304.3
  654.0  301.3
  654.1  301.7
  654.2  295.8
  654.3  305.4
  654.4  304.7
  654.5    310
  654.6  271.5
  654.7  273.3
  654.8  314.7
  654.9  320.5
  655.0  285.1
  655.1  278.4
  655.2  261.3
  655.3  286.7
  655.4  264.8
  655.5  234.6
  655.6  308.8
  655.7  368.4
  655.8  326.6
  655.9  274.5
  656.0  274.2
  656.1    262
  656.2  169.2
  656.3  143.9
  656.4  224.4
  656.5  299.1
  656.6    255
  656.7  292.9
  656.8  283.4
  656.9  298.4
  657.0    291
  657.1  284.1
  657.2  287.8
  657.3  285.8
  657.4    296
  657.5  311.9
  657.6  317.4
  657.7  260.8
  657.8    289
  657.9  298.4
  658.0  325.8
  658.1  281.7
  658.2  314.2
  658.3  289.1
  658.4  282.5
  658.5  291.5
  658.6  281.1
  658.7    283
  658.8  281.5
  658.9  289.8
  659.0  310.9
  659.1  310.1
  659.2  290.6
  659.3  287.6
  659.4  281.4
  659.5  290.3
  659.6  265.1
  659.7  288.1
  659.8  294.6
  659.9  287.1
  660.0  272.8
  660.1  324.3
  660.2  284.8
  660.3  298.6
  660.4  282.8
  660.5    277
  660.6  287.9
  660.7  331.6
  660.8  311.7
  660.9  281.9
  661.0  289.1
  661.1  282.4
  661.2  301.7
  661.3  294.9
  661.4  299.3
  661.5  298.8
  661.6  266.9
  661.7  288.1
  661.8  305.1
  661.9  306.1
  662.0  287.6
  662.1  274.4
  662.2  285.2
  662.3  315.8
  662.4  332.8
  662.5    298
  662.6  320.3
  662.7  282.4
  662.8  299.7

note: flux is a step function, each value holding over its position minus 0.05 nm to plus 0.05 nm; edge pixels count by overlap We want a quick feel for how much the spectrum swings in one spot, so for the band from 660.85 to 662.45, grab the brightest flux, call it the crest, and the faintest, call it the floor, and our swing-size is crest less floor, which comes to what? 66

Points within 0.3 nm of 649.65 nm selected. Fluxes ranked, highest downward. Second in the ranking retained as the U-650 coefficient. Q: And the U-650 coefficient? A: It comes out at 307.8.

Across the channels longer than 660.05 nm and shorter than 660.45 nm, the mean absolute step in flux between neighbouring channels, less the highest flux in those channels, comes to -301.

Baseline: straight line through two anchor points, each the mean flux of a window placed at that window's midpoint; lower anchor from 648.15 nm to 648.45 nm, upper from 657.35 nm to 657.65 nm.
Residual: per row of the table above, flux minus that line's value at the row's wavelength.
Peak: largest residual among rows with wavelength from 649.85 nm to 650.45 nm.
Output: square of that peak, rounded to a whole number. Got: 415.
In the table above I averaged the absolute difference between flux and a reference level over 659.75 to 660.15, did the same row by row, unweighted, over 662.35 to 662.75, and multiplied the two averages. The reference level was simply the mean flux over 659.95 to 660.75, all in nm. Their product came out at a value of 294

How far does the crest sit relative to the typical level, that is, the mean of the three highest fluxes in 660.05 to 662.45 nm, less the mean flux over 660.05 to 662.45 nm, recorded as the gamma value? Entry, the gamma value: 33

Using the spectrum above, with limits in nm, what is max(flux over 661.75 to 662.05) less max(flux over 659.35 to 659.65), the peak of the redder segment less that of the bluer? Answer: 16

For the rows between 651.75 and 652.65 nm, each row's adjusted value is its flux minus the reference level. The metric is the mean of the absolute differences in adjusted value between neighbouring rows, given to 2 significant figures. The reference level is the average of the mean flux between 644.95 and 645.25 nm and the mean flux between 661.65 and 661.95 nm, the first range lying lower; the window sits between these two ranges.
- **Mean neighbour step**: 15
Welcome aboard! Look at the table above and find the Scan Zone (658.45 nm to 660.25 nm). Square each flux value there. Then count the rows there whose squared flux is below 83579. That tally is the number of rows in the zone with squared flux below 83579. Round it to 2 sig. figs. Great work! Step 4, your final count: 10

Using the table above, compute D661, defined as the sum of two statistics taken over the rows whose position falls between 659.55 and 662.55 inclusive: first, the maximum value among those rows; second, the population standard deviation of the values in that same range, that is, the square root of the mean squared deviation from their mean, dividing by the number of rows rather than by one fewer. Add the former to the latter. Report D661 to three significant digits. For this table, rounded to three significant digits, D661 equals 350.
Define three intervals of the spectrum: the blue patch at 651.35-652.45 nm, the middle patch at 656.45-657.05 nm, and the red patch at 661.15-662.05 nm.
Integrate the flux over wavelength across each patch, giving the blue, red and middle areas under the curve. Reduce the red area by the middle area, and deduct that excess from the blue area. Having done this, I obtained 237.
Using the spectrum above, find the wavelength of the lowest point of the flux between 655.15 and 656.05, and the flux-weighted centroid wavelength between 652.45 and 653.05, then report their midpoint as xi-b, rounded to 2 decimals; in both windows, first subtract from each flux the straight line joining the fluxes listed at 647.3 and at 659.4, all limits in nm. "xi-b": 654.14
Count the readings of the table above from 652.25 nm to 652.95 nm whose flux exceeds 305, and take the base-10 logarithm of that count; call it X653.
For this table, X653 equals 0.48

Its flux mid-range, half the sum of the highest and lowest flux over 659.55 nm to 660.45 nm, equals 295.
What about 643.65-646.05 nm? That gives 296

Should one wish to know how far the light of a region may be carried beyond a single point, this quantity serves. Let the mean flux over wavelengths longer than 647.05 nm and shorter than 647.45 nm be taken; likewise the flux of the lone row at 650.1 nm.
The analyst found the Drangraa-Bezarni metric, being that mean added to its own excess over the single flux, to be 272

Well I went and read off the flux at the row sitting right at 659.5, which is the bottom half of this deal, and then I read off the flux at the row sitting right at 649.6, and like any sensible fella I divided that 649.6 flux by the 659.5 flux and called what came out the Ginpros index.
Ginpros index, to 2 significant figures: 0.87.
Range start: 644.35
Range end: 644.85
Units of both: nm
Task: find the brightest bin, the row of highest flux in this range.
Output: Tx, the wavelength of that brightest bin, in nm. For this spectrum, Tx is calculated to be 644.7 nm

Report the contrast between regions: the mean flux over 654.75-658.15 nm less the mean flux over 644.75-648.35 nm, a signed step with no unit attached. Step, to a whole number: -15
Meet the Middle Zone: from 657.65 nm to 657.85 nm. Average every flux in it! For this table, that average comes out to 275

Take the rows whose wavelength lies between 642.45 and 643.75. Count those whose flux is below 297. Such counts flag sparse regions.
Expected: 5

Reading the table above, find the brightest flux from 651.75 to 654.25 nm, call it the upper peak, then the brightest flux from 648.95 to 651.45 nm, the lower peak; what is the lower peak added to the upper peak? 739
